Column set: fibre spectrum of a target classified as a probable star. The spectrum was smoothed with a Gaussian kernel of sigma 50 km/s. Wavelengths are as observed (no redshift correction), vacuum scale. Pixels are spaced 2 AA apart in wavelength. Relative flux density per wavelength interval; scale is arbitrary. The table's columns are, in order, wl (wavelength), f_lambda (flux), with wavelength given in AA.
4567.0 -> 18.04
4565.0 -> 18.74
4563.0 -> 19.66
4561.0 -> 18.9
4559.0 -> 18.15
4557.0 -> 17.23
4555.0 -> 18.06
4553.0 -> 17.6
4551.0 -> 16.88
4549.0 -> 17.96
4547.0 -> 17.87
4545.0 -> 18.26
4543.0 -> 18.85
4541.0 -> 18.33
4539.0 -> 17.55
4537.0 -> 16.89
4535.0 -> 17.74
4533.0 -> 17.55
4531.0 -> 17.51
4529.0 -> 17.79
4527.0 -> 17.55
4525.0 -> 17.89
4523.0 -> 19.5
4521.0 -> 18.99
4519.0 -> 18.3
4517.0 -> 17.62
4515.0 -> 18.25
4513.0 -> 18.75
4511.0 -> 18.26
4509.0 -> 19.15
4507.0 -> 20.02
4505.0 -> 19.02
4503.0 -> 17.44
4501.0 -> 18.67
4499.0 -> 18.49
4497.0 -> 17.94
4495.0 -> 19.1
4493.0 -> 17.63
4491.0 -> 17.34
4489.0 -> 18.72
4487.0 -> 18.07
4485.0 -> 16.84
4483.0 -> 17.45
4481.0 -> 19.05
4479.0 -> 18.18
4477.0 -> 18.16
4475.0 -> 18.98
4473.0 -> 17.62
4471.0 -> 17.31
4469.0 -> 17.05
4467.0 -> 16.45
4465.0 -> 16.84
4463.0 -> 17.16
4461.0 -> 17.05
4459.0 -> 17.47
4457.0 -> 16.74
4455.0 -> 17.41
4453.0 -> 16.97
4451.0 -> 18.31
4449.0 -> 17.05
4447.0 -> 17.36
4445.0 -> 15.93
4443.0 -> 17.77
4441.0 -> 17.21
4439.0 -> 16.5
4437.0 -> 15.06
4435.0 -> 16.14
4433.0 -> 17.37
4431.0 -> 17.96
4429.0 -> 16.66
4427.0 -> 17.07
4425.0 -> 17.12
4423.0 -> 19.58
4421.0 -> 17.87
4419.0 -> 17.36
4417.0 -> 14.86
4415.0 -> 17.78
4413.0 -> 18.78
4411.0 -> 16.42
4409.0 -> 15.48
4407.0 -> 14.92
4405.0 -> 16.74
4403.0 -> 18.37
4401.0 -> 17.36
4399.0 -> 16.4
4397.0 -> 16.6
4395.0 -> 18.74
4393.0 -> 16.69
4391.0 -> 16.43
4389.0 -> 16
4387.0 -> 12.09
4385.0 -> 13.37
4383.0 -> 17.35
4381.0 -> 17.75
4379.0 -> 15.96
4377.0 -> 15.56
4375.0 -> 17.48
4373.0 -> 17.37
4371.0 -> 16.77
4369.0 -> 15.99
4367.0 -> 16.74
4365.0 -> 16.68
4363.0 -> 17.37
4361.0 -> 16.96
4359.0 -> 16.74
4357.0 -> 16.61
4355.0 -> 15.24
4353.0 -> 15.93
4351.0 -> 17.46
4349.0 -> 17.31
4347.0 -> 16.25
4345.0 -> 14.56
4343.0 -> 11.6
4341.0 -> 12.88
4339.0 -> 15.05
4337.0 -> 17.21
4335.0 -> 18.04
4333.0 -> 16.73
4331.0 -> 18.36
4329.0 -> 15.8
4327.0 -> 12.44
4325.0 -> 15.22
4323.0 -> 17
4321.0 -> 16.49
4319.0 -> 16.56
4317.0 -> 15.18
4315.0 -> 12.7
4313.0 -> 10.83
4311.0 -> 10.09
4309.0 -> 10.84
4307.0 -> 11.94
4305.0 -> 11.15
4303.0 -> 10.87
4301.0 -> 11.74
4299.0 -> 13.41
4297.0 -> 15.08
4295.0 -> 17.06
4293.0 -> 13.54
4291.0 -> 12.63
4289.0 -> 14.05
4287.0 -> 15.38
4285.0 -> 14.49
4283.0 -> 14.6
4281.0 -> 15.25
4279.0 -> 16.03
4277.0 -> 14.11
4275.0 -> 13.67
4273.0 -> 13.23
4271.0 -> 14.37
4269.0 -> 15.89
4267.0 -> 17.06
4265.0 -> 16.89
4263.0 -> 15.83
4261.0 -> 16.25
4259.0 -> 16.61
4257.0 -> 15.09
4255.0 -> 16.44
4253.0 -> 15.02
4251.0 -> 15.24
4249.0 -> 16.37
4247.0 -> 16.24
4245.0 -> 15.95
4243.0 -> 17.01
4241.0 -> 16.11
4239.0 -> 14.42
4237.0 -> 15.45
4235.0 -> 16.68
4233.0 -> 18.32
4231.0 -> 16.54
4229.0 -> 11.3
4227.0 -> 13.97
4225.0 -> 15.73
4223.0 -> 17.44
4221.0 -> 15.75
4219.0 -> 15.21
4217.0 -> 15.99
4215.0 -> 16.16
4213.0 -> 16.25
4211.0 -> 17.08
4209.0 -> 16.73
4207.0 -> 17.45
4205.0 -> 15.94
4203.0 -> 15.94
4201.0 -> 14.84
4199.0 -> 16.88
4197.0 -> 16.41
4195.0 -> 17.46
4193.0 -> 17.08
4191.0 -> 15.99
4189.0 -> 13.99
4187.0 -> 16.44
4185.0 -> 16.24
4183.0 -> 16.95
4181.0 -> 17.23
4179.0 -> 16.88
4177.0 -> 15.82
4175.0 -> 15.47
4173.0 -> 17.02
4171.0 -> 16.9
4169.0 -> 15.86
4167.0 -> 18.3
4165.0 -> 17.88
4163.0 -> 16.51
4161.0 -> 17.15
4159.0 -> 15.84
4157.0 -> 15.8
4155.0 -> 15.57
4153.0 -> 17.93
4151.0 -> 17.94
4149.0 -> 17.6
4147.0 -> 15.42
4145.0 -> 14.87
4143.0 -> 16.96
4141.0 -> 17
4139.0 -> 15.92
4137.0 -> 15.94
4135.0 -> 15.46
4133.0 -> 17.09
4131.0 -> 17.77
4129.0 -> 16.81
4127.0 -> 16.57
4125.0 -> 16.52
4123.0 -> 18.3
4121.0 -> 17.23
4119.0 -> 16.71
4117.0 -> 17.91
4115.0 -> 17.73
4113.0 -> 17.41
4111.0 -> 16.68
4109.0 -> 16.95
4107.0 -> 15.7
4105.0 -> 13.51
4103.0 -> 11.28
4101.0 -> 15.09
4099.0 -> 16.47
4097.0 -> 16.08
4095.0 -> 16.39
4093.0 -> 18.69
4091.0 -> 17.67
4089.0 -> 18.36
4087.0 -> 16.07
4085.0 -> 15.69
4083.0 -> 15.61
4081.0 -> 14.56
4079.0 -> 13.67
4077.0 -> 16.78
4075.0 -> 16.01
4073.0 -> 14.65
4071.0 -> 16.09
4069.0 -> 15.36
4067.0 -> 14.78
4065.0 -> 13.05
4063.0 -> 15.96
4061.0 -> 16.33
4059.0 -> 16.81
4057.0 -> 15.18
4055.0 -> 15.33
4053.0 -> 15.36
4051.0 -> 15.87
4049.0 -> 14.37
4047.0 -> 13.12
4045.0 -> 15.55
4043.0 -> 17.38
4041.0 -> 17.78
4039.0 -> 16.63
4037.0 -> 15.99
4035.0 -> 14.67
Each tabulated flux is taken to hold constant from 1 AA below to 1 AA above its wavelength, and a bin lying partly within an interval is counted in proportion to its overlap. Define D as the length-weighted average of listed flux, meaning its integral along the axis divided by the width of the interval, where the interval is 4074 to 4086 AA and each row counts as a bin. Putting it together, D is 15.4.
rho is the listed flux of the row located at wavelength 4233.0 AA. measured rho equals 18.32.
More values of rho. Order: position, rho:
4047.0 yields 13.12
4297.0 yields 15.08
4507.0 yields 20.02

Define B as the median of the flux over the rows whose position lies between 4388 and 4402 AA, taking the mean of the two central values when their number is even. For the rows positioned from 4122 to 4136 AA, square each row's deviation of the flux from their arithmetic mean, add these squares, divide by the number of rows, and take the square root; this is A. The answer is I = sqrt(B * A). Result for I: 3.8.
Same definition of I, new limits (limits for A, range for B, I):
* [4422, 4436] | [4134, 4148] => 4.0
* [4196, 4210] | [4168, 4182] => 3.6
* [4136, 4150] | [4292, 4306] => 3.5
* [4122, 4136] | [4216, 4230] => 3.7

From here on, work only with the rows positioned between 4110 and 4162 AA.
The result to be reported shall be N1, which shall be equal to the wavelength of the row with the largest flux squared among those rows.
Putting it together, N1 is 4123.0 AA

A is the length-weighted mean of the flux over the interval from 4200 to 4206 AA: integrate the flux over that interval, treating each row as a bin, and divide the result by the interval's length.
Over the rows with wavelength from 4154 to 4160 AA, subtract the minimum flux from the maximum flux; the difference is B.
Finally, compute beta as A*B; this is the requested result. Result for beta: 4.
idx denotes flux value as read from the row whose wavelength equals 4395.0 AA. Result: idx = 18.74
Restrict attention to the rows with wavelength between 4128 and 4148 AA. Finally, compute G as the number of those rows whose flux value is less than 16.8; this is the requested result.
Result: 5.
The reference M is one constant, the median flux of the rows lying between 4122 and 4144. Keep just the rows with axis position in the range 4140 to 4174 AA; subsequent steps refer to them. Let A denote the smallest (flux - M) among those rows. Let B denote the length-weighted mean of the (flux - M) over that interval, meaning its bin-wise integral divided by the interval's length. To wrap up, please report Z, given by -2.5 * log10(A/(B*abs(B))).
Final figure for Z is -6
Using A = -2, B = -0.07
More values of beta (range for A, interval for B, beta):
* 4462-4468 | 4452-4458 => 11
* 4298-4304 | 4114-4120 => 14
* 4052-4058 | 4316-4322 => 21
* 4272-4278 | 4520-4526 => 22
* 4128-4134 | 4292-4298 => 61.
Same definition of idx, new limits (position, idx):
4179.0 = 16.88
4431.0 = 17.96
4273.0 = 13.23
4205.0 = 15.94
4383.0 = 17.35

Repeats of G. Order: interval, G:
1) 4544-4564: 0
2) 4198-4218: 7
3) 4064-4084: 10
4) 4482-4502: 0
